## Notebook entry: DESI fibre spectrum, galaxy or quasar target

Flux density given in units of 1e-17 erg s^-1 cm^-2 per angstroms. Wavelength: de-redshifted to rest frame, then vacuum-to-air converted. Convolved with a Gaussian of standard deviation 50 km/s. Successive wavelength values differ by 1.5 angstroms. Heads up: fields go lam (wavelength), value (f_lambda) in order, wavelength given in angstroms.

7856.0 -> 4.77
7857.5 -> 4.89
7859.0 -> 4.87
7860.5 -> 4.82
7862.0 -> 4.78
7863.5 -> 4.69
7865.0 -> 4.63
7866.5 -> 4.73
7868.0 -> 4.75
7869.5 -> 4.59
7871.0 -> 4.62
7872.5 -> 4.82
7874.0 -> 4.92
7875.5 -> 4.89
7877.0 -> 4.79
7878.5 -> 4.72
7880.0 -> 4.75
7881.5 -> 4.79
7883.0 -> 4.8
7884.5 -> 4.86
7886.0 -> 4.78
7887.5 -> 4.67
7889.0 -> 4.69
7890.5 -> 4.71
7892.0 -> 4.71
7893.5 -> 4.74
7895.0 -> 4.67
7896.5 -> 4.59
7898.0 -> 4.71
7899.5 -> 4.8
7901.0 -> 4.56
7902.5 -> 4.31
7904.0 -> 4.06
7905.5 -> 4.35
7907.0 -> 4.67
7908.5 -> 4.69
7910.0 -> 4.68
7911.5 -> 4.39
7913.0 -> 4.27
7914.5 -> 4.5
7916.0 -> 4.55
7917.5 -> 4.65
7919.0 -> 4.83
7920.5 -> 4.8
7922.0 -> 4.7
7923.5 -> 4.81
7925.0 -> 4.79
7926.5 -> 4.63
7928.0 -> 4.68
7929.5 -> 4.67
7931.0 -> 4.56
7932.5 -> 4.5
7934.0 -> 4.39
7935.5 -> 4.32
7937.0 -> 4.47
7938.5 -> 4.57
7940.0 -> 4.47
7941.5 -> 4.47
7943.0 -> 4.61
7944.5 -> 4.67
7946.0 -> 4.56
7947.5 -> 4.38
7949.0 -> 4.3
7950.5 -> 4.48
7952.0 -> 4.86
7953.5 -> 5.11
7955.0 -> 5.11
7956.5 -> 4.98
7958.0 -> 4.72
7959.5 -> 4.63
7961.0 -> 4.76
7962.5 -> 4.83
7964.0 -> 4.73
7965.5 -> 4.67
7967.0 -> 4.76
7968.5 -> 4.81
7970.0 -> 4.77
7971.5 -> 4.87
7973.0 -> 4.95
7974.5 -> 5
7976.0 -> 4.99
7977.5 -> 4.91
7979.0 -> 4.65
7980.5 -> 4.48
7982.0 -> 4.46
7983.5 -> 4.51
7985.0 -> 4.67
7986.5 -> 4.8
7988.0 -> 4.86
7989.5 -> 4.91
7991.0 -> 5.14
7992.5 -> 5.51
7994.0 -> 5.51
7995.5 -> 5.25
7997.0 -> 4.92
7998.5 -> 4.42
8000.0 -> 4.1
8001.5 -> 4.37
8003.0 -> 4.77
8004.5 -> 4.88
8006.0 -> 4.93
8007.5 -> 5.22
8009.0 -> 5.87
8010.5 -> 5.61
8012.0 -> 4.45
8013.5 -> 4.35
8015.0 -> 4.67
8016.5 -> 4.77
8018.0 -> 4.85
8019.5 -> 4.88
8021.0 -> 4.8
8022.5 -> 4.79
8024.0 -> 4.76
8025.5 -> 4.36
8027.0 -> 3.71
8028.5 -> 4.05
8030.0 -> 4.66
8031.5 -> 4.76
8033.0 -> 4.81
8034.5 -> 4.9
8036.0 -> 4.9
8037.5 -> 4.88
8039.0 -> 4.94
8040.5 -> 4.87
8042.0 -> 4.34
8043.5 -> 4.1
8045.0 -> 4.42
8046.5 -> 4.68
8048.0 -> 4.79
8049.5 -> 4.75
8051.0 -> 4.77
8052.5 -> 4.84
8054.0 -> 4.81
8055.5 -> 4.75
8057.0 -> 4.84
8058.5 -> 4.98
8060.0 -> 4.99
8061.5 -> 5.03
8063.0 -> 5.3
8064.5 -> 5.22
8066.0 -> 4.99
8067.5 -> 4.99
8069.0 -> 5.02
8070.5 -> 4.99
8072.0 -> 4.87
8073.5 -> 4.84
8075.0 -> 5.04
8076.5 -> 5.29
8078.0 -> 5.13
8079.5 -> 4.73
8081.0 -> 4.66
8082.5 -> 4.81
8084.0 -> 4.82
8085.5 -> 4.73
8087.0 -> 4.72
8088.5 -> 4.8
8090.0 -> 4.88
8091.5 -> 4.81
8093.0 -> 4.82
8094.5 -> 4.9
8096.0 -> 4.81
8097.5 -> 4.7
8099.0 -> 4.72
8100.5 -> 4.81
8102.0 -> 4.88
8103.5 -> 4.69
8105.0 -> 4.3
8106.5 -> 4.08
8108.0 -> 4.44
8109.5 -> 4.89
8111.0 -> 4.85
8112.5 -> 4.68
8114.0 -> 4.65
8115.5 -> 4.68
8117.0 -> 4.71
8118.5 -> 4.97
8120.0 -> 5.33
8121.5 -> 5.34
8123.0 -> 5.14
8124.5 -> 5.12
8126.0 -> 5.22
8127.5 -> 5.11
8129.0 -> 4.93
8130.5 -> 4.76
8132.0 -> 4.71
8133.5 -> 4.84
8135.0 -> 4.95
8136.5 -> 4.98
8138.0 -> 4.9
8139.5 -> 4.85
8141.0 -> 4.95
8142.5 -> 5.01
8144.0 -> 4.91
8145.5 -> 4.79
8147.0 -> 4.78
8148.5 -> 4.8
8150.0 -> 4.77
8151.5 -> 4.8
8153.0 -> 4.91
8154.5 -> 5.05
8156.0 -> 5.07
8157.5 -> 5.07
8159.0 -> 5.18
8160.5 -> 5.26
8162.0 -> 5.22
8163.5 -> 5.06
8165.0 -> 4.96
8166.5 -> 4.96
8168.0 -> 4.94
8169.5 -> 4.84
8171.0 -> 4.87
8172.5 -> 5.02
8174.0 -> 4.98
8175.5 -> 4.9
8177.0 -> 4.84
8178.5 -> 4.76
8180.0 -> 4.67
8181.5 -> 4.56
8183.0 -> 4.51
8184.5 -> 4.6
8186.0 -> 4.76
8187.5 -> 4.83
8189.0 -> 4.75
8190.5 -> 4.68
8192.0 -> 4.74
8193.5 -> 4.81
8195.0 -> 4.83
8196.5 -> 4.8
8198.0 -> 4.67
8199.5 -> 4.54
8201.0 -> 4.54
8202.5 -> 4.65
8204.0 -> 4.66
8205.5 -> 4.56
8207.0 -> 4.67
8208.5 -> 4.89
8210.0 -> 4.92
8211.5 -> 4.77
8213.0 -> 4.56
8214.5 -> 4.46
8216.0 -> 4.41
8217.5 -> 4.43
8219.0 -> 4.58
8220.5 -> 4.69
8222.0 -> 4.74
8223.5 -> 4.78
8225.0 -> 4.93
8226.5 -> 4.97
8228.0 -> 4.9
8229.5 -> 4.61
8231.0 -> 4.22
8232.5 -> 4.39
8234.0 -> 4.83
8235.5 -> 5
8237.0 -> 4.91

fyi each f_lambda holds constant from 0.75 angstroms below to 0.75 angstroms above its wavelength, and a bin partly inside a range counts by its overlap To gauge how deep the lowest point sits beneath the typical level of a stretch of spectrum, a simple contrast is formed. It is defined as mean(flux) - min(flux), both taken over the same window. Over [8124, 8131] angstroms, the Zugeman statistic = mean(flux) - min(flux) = 0.27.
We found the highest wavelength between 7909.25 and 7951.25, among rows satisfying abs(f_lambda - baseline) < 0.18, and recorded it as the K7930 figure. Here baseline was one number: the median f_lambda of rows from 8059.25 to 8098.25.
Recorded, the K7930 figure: 7925.0 angstroms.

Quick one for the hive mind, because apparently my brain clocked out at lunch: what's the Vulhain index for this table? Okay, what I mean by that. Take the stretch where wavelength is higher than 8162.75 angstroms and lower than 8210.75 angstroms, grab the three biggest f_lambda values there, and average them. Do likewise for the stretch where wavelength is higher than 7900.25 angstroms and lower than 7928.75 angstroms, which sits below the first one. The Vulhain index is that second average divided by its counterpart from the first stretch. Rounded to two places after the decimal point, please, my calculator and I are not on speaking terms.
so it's 0.96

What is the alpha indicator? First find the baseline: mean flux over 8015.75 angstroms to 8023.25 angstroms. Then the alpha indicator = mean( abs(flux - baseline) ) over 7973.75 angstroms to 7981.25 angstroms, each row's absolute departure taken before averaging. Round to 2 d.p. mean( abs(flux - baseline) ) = 0.19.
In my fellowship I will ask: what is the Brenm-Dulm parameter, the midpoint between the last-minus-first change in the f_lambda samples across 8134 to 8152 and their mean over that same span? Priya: 2.36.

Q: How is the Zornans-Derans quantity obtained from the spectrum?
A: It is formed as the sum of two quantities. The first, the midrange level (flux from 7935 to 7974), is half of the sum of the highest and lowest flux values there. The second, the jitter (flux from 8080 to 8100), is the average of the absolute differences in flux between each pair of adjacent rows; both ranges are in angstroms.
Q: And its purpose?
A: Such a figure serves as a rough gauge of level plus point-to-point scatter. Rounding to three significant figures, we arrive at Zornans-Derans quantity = 4.77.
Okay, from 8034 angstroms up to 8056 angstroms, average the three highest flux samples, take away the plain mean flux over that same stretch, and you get 0.20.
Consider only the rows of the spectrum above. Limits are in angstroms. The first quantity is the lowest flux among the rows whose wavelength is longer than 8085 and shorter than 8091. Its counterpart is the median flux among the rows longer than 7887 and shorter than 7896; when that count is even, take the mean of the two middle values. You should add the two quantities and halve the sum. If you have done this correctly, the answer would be 4.71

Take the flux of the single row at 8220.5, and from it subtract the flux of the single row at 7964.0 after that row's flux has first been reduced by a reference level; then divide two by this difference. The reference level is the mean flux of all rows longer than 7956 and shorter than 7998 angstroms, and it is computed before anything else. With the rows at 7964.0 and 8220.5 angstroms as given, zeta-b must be 0.415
